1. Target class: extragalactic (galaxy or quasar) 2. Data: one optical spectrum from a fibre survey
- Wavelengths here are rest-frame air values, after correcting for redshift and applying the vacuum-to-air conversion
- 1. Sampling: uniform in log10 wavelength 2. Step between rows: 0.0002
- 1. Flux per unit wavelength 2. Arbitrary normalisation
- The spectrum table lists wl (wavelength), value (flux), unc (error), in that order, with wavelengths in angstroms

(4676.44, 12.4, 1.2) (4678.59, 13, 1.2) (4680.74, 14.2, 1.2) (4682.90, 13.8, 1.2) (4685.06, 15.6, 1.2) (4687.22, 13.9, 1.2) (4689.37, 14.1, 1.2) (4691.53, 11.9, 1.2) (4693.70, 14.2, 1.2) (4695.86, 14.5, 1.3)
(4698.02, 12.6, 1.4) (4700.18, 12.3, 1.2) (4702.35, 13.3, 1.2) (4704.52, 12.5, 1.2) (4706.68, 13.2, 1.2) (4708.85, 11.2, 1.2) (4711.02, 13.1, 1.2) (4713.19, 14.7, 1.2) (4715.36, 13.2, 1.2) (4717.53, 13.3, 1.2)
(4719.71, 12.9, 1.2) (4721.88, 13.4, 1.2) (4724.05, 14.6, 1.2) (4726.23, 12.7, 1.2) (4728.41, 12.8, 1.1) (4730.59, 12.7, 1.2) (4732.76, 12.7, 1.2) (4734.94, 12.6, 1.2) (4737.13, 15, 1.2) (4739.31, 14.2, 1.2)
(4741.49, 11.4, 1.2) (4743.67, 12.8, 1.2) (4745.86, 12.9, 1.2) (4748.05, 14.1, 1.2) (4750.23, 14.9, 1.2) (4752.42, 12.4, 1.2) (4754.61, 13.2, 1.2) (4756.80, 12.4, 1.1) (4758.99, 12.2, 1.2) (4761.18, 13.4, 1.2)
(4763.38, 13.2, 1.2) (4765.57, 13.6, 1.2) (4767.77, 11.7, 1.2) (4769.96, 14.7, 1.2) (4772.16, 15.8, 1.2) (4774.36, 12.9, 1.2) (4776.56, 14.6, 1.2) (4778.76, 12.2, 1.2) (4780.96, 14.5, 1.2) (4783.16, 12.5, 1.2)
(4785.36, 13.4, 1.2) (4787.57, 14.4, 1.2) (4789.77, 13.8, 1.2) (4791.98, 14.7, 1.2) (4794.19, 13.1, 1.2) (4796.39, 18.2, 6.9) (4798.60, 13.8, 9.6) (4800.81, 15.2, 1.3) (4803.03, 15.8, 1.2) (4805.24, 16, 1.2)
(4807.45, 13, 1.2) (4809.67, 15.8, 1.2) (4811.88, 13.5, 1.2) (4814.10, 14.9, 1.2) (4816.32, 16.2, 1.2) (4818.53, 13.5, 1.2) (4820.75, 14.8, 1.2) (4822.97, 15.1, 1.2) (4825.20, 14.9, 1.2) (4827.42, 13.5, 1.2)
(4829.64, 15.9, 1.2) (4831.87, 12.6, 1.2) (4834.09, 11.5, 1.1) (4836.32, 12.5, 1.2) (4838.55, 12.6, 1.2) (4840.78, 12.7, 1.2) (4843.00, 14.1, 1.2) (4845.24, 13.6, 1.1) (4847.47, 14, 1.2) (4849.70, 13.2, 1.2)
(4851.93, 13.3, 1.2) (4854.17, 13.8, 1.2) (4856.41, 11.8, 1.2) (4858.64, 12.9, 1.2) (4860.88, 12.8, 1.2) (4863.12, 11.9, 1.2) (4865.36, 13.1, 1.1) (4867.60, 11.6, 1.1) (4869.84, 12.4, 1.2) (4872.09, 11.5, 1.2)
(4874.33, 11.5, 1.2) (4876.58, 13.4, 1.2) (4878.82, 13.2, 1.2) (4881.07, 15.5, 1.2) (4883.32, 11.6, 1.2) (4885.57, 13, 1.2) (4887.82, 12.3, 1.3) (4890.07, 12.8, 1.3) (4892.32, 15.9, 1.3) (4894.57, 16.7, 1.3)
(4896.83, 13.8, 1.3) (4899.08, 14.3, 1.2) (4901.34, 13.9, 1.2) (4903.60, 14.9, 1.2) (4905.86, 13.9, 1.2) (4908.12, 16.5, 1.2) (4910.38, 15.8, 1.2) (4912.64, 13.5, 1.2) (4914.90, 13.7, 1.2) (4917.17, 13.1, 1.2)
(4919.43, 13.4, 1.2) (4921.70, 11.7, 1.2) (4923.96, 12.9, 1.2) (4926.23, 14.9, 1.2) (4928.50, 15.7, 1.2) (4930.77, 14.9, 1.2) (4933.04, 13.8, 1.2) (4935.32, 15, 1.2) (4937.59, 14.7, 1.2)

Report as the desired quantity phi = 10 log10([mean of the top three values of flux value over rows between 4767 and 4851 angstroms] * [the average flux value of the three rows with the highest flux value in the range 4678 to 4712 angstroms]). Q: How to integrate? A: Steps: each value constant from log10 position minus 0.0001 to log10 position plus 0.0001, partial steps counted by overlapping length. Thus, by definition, 23.9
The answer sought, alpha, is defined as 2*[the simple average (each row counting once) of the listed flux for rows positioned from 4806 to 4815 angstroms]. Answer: 28.6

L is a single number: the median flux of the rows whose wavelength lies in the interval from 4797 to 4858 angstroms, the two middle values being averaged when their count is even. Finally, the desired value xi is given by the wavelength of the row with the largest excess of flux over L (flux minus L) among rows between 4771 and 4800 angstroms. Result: 4796.39 angstroms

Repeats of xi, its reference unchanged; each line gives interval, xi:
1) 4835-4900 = 4894.57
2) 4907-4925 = 4908.12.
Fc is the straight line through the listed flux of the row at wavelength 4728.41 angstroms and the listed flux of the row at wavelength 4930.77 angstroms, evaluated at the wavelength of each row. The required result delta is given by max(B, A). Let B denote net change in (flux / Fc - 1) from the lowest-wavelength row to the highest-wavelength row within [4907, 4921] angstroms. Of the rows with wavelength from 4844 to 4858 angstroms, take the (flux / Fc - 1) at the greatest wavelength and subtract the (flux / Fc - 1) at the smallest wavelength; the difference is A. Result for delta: -0.14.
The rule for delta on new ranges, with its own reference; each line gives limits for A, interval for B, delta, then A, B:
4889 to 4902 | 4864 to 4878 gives 0.07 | 0.07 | 0.0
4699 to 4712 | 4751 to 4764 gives 0.05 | 0.05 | 0.1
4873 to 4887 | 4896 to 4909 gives 0.18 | 0.10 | 0.2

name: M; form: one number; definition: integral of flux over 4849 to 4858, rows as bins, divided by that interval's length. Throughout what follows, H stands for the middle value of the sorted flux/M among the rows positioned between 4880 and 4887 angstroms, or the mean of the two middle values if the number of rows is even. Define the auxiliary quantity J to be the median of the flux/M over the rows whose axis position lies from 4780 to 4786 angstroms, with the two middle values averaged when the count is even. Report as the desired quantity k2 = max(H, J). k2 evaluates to 1.03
